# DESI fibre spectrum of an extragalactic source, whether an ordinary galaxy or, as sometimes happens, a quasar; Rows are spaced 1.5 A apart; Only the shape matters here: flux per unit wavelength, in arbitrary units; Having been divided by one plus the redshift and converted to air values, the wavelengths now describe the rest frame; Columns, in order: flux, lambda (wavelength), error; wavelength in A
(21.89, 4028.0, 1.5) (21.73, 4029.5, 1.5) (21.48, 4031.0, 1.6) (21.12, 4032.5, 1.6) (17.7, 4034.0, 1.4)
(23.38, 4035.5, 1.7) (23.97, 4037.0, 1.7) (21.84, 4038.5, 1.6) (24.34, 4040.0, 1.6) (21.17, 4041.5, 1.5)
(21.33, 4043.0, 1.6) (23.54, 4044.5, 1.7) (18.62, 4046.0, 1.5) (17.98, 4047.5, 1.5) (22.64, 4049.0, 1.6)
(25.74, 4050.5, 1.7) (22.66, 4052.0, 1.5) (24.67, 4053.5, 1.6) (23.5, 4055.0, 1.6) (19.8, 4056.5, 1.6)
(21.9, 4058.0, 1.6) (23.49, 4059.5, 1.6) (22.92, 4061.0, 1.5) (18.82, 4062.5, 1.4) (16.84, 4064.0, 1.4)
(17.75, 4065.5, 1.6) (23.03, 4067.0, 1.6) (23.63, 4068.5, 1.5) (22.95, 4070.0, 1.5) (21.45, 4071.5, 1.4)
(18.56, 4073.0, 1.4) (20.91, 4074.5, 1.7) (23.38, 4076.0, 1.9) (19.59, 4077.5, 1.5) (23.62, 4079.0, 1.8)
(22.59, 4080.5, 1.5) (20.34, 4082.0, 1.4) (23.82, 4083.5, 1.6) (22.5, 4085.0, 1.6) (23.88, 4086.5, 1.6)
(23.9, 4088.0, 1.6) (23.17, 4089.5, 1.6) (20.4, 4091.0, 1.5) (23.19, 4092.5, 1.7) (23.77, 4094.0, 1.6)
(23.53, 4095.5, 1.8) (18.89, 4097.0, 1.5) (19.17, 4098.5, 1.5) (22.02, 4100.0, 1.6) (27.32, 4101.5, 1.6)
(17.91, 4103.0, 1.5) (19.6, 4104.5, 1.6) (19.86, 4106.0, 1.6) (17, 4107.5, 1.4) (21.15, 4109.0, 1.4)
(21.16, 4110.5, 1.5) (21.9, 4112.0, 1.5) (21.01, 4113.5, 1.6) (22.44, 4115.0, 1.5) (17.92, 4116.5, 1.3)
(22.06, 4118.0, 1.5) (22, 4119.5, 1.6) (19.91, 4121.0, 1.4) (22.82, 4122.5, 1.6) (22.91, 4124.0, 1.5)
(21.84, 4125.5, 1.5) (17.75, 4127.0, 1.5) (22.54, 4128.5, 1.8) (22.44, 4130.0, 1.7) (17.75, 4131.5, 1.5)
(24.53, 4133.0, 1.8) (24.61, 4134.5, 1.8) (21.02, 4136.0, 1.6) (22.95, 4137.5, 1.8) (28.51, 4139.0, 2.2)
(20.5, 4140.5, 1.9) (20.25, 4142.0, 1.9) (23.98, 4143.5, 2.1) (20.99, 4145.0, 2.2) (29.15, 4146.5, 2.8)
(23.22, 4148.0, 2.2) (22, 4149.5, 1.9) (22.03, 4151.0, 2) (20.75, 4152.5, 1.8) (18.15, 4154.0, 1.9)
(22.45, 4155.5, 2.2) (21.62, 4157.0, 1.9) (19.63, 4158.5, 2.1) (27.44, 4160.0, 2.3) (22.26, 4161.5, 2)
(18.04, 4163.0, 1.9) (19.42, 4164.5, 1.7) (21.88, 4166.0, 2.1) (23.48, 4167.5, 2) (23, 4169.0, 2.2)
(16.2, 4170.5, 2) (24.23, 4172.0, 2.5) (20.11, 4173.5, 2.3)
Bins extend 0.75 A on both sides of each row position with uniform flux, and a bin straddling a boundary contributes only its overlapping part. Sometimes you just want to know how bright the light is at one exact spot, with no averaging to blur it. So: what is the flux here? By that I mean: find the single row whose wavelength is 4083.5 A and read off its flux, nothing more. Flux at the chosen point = 23.82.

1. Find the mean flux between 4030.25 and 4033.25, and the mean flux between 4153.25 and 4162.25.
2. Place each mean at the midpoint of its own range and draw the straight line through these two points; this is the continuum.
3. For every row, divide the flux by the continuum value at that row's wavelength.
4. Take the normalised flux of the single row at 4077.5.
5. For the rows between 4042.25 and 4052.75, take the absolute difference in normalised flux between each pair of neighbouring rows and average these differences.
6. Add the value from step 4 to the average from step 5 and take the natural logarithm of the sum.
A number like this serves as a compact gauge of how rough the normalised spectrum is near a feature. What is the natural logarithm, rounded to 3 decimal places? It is 0.054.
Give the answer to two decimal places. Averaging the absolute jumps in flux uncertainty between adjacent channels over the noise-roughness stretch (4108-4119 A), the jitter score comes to 0.12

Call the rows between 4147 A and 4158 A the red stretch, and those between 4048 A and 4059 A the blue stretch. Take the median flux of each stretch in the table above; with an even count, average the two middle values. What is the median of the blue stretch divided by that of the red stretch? 1.03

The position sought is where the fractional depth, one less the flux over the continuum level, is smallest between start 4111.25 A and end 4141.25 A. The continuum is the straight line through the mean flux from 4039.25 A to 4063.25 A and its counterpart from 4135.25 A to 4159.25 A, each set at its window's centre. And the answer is 4139.0 A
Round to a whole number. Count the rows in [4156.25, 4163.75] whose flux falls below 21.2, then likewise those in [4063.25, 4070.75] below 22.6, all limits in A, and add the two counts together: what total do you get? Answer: 4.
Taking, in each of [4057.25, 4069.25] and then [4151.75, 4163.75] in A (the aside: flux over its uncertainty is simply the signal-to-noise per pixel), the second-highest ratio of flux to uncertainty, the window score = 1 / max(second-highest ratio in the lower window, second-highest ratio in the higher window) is 0.0654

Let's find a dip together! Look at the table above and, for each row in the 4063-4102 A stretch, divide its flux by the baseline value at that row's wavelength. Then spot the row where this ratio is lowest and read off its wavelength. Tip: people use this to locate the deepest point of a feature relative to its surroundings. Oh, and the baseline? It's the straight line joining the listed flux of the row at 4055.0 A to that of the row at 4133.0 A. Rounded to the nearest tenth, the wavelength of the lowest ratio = 4064.0 A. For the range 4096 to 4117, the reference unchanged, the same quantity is 4107.5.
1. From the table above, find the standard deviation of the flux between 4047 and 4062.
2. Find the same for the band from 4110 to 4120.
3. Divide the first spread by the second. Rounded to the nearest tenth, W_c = 1.5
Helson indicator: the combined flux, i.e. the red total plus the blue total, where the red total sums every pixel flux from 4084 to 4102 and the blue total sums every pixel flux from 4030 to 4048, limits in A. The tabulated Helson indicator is 528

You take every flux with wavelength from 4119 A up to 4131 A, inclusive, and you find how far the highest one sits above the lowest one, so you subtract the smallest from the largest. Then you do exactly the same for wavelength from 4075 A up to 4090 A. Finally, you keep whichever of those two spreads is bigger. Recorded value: 5.2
